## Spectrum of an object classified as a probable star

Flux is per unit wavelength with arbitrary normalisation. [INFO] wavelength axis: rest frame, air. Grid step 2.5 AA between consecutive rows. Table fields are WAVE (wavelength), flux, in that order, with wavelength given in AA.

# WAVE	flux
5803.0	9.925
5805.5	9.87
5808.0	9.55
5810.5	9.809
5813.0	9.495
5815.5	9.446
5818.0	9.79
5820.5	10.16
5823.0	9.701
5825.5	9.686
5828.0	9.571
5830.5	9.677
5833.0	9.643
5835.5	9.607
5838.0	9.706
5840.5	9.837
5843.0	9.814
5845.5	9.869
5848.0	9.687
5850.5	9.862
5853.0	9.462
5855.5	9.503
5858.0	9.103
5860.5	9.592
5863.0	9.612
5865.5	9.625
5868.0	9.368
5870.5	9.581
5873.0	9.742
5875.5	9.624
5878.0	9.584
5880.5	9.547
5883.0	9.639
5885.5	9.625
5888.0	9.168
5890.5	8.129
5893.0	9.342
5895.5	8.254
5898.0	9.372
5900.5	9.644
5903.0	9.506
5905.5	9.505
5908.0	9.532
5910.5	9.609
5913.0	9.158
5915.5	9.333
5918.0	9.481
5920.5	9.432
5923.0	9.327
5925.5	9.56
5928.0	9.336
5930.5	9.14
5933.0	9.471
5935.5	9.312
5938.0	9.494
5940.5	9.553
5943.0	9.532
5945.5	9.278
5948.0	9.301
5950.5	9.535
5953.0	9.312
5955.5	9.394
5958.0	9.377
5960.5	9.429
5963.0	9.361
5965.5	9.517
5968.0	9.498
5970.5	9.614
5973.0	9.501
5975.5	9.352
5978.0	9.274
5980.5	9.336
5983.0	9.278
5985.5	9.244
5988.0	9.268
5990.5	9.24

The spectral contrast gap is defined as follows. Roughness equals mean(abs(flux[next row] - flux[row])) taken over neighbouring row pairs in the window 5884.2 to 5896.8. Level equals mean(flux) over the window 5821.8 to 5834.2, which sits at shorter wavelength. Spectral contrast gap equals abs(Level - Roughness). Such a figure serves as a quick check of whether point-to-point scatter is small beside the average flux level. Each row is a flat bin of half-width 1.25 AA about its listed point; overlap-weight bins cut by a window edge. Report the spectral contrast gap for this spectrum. 8.7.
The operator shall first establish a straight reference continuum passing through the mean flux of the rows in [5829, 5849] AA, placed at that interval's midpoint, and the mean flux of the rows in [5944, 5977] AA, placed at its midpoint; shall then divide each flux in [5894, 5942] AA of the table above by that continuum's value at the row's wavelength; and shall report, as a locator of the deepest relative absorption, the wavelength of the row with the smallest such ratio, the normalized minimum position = 5895.5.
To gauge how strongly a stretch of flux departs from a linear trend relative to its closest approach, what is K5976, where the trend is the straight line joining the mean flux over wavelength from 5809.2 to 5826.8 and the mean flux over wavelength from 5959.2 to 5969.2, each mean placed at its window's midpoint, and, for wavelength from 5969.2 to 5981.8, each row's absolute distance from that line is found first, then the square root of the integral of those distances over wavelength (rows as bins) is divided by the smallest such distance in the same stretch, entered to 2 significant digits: 18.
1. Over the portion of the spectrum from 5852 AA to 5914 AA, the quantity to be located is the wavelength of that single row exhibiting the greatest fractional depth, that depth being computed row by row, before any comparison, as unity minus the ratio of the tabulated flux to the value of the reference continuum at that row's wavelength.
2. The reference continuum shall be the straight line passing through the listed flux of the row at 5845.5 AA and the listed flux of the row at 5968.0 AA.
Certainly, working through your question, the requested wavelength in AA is 5890.5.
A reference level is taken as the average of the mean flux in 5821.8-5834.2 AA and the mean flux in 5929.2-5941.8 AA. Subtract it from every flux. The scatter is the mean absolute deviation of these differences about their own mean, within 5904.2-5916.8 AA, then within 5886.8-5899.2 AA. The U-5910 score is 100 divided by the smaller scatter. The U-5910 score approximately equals 687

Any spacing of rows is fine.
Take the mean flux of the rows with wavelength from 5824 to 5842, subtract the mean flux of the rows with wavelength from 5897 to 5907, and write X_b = 0.17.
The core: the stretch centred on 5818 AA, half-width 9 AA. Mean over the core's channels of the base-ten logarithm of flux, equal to 0.988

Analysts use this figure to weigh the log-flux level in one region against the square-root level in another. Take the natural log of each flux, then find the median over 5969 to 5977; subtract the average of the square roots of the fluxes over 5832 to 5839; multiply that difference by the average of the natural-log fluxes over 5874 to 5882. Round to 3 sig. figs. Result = -1.93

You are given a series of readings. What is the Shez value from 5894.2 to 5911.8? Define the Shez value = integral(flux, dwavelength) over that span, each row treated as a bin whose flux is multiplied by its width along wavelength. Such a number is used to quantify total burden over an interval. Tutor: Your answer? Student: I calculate 164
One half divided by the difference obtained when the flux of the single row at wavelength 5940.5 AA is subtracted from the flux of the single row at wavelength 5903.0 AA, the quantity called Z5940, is -11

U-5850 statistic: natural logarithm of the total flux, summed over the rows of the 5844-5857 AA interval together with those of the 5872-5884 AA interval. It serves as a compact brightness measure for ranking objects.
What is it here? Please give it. 4.570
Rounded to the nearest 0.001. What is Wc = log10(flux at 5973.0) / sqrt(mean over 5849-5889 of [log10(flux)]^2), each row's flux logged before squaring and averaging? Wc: 0.998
